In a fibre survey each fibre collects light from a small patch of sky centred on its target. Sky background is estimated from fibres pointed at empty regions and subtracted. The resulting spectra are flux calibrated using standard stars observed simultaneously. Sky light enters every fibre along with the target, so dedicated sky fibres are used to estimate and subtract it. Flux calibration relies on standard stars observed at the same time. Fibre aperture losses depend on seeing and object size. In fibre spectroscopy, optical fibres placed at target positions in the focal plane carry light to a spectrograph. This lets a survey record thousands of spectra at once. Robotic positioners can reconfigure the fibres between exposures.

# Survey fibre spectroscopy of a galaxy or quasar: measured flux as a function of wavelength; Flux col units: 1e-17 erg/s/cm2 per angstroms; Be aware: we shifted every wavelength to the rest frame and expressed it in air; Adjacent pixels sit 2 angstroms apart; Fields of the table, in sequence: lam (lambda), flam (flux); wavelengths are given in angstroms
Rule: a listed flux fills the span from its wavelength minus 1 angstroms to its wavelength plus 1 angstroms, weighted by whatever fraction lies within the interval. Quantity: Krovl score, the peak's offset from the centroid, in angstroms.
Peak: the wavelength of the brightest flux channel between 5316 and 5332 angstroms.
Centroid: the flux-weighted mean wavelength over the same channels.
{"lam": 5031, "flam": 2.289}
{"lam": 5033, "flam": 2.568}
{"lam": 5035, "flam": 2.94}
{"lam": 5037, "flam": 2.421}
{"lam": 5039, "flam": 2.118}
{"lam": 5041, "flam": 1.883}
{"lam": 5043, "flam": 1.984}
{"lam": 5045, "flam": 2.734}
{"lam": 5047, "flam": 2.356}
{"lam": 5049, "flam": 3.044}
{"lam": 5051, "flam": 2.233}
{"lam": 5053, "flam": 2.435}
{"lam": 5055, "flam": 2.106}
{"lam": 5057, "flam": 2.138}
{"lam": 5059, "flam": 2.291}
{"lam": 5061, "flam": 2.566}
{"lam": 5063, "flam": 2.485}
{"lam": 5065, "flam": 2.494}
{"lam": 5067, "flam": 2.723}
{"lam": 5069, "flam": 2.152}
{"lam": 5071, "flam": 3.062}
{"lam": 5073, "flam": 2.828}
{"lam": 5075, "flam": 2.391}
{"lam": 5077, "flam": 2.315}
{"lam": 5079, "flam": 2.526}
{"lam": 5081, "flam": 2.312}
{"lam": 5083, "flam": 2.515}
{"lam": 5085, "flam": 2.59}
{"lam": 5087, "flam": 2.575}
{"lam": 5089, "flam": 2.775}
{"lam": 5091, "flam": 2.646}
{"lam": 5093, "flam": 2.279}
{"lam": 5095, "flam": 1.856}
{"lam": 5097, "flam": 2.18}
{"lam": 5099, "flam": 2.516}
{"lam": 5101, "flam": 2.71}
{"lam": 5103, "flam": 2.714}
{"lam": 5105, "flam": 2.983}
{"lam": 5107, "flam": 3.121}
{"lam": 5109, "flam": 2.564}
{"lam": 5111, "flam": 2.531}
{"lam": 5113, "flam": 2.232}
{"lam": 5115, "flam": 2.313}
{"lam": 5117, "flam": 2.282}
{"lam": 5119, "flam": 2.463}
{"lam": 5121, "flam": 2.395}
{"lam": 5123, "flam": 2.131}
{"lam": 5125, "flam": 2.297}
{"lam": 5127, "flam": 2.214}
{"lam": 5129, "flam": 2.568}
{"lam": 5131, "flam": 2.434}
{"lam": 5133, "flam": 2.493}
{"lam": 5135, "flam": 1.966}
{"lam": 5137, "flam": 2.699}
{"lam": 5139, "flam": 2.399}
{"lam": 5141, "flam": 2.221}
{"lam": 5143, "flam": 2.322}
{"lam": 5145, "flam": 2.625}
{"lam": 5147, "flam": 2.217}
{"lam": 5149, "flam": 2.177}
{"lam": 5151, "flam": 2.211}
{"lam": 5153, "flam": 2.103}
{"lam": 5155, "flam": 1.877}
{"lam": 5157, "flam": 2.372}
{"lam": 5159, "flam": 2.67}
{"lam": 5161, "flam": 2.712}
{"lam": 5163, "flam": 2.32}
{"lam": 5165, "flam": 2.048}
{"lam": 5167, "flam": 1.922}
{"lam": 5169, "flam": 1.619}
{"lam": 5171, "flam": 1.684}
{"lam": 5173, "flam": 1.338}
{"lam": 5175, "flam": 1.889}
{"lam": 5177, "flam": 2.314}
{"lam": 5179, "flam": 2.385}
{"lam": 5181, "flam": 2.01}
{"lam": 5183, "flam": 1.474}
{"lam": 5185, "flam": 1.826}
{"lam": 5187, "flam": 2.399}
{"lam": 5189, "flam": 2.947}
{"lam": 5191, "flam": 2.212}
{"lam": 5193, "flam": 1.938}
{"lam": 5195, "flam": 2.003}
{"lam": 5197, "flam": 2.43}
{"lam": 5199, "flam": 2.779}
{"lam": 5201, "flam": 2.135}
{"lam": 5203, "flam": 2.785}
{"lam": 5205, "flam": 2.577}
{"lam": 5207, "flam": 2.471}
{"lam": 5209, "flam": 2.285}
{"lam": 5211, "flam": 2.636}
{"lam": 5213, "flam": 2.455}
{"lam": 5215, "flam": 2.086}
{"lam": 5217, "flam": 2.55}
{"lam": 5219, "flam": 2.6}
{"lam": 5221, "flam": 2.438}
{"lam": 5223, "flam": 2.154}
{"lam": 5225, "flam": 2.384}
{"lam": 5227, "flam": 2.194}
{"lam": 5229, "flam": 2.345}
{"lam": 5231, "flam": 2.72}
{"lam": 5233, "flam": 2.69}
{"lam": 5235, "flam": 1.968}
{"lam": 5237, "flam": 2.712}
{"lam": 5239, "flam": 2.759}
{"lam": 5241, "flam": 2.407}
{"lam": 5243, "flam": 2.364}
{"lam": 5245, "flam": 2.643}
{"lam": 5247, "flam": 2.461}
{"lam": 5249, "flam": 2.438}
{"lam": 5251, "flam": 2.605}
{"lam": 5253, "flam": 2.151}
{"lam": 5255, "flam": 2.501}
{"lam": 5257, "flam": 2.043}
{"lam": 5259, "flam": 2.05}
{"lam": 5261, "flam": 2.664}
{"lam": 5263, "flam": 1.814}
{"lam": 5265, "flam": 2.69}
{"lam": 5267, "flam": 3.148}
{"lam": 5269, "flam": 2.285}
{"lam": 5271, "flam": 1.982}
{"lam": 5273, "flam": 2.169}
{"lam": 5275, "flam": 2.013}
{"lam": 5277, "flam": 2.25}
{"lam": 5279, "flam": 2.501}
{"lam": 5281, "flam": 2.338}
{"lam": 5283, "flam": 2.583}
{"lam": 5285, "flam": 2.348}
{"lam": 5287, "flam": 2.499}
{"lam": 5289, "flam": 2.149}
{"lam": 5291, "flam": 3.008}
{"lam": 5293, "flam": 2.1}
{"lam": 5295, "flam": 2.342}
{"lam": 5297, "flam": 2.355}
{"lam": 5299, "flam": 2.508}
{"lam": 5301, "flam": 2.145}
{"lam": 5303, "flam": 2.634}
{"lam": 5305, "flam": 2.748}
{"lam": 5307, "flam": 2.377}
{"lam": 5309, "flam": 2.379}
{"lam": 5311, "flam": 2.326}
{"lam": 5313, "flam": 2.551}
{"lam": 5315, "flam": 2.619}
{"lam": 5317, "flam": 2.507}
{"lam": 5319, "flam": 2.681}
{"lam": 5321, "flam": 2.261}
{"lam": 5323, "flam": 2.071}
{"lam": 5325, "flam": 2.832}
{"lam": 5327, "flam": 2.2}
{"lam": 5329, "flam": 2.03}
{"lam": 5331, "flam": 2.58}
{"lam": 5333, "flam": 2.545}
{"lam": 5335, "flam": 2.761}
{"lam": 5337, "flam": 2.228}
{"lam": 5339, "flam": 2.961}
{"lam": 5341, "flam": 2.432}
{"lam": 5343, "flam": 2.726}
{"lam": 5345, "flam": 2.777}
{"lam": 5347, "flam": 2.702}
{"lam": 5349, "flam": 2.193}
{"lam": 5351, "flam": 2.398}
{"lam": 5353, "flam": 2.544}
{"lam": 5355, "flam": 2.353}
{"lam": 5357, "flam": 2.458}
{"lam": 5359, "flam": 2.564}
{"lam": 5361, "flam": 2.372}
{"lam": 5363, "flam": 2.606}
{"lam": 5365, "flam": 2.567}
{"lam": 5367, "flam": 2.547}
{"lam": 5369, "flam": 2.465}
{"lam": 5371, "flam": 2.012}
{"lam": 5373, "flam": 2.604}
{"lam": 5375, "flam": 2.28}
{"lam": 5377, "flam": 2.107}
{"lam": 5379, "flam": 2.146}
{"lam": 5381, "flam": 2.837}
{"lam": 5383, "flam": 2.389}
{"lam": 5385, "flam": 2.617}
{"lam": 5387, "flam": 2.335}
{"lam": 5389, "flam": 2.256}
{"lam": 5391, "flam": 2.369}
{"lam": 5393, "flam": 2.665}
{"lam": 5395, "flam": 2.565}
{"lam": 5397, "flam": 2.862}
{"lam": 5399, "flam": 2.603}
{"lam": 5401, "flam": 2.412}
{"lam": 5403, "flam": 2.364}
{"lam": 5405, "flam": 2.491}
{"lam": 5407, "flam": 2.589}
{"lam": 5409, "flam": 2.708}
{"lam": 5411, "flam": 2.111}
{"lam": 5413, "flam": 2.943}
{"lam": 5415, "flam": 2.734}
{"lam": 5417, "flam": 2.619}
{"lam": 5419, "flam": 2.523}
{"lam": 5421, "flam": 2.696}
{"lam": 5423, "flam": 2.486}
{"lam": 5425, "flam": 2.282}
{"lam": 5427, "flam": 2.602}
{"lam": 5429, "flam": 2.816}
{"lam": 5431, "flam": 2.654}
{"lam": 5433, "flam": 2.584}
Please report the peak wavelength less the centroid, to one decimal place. 1.1 angstroms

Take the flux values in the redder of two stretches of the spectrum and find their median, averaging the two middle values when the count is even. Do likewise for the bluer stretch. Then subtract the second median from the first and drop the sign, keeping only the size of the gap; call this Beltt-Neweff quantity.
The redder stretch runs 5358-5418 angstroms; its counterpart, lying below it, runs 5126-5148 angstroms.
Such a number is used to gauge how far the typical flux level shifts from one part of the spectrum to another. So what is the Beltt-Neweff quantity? 0.16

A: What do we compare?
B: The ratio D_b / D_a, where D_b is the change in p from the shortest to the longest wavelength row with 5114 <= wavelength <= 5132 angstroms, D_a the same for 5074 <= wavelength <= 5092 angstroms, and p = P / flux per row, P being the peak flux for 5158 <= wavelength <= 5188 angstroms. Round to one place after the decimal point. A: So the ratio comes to 0.5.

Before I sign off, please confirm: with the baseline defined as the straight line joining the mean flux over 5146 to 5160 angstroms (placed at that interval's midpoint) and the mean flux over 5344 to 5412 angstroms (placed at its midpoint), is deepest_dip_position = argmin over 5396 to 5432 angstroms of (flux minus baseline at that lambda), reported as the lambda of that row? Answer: 5411 angstroms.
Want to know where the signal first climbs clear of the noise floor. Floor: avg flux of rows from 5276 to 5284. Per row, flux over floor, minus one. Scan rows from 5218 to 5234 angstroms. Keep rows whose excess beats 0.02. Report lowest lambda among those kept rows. 5219 angstroms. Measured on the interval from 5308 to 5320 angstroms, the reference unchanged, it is 5313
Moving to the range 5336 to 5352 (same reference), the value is 5339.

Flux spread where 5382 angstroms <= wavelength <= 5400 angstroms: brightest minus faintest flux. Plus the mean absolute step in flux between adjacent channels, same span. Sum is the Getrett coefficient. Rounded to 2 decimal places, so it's 0.81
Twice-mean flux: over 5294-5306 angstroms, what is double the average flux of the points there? 4.91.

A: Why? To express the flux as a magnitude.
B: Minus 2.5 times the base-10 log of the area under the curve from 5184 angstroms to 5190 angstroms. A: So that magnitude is -2.89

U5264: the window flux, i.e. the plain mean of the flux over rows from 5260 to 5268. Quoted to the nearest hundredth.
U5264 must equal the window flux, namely 2.58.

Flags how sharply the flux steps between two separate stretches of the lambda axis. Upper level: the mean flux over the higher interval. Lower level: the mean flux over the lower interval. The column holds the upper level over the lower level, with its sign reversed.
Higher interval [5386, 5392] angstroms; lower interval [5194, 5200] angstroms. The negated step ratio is -0.97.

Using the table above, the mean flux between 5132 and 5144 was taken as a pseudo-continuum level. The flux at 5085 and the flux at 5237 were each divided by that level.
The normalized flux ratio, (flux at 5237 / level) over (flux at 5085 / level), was 1.05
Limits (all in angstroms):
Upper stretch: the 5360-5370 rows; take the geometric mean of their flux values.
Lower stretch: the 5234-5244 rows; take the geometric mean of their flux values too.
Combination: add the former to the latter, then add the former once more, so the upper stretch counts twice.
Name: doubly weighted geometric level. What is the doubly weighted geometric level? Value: 7.44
